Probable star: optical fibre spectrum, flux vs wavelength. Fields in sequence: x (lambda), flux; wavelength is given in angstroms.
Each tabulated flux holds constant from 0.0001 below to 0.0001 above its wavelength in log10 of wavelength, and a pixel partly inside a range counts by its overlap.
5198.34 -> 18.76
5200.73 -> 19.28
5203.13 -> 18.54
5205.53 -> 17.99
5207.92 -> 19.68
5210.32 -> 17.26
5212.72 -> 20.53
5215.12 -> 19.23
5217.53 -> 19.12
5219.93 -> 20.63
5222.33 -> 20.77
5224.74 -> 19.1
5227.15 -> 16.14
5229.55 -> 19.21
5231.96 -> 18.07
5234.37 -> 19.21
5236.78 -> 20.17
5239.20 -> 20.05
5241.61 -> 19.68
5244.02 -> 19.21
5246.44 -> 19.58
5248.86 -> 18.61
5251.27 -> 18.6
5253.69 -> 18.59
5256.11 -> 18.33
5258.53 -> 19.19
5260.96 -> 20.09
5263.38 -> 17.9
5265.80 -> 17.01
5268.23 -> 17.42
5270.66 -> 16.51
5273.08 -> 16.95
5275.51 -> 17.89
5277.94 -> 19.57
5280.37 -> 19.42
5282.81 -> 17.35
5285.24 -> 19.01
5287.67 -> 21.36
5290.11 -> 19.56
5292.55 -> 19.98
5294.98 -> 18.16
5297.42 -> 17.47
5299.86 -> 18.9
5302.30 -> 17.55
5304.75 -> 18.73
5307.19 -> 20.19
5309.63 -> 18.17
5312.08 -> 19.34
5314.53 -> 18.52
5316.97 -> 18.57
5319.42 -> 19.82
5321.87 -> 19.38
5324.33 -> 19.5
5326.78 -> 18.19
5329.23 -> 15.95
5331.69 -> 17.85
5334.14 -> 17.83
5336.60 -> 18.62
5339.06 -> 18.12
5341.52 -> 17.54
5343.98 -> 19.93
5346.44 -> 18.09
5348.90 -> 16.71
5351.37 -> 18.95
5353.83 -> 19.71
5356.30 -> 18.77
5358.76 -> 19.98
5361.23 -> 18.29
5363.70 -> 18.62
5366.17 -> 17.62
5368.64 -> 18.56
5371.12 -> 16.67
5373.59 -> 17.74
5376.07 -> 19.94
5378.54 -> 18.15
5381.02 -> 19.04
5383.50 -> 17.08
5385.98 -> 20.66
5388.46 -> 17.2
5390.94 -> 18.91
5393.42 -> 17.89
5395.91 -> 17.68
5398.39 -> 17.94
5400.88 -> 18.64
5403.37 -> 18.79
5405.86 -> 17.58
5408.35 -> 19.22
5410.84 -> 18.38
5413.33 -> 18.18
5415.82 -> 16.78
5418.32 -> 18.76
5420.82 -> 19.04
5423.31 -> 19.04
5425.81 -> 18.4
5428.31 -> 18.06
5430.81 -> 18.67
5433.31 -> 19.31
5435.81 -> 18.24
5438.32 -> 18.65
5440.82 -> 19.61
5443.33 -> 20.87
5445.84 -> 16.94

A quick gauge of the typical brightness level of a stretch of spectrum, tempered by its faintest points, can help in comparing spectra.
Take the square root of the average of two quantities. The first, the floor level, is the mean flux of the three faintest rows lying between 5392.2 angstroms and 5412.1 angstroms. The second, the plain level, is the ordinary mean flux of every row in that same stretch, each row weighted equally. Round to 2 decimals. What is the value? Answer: 4.24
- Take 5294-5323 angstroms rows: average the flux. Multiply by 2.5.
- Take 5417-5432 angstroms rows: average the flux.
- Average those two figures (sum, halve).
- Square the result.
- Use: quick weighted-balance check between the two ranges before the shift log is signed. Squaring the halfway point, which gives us 1072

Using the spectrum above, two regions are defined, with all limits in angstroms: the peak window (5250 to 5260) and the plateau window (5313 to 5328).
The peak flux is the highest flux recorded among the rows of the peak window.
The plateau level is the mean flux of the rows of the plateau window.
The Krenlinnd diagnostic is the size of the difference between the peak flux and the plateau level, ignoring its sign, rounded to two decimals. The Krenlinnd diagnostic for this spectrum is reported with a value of 0.19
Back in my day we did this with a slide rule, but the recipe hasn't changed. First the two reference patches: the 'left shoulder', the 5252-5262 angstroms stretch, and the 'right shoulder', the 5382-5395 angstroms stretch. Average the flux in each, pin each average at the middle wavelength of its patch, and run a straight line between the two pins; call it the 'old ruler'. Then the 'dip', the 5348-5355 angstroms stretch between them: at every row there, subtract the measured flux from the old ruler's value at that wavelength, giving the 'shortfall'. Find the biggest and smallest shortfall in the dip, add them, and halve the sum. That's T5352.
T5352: 0.3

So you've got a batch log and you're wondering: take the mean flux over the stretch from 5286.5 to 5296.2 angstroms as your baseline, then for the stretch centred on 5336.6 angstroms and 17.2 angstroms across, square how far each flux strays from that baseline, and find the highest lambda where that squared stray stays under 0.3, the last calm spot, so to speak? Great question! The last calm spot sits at 5343.98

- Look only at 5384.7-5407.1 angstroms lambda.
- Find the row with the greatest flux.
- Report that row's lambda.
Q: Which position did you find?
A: 5385.98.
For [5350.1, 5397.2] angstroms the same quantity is 5385.98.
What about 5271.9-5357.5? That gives 5287.67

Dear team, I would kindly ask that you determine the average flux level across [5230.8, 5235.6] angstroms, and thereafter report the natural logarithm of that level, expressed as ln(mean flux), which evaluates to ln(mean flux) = 2.93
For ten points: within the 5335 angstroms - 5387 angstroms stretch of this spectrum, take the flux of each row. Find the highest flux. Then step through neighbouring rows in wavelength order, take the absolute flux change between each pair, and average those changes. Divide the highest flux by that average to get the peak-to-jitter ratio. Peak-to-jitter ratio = 14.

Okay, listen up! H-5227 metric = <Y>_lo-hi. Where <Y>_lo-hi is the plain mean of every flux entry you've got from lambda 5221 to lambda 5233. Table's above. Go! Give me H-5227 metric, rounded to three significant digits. 18.7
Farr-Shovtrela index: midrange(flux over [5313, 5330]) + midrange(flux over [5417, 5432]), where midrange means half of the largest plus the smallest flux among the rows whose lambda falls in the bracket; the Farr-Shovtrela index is 36.4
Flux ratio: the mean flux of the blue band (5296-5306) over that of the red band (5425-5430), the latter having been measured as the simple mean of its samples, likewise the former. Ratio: 1.00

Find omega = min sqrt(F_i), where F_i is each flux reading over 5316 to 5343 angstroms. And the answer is 3.99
